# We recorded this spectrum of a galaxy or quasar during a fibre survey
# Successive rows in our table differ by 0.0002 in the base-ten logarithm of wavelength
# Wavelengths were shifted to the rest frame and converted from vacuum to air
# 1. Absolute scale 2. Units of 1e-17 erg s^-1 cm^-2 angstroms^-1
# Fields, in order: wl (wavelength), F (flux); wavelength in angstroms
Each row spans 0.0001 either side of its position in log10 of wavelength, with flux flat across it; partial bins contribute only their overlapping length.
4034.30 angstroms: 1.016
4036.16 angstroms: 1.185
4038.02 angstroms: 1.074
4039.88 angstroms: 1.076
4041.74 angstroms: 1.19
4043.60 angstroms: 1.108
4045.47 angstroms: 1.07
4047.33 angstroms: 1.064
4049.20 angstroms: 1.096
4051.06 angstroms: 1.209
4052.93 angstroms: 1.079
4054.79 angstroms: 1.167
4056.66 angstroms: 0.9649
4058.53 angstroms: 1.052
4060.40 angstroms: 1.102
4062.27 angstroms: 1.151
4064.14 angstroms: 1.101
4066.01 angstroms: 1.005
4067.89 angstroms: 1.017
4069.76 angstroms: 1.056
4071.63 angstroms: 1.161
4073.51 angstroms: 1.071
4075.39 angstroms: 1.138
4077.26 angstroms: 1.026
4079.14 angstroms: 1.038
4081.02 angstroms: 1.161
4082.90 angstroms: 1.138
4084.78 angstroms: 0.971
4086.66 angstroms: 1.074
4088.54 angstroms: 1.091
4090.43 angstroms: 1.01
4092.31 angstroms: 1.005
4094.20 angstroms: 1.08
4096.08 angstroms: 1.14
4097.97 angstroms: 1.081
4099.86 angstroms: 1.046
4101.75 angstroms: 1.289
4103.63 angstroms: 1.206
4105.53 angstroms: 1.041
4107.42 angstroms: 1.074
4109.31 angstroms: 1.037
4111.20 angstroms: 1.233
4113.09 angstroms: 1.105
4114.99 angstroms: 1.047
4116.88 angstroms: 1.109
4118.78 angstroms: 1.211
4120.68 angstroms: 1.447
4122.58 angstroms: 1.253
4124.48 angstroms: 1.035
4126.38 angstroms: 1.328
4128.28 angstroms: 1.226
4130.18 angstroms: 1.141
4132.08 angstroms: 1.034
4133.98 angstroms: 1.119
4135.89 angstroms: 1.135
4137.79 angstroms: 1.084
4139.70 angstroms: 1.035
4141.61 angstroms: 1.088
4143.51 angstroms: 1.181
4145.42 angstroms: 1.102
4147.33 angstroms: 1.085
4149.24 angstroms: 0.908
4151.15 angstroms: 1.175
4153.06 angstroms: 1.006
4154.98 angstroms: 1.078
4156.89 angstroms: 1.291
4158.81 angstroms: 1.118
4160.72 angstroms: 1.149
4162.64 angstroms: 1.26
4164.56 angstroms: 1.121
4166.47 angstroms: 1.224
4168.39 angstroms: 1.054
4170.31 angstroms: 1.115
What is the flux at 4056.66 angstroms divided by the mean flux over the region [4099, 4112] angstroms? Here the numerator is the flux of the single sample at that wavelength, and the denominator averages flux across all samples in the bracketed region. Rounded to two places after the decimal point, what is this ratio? 0.85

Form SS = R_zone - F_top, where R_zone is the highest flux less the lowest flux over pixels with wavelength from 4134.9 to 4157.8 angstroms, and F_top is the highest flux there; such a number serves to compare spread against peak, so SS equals -0.91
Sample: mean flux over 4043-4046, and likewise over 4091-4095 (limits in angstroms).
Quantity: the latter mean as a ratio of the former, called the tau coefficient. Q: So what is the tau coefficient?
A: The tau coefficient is 0.96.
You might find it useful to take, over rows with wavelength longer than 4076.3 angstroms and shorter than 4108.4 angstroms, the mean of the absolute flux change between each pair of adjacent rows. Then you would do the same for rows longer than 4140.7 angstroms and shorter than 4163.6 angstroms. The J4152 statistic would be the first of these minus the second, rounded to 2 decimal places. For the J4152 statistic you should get -0.05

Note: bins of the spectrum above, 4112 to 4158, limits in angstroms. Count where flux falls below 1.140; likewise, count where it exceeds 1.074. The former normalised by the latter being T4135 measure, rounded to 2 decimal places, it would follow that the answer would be 0.83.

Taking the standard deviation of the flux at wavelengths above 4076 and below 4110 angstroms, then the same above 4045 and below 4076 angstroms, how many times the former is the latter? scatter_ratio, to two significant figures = 0.80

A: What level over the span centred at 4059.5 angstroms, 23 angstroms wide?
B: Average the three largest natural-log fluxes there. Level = 0.16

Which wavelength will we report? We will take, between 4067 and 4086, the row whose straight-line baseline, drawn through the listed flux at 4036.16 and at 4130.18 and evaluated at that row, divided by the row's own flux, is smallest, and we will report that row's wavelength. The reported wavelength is 4081.02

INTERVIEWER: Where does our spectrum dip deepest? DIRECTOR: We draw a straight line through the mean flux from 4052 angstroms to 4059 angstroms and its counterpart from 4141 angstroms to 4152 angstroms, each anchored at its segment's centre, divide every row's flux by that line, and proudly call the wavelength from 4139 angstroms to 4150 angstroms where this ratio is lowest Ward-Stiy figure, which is 4149.24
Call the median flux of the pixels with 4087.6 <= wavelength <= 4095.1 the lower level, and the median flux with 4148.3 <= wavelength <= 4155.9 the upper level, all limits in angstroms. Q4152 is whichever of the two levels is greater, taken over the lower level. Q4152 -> 1.00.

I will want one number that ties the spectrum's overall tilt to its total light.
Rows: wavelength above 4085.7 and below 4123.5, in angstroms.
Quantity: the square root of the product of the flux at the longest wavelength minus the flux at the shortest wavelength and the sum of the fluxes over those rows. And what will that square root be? 2.0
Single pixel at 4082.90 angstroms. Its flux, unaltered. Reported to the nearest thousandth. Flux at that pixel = 1.138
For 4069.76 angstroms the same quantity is 1.056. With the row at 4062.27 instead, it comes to 1.151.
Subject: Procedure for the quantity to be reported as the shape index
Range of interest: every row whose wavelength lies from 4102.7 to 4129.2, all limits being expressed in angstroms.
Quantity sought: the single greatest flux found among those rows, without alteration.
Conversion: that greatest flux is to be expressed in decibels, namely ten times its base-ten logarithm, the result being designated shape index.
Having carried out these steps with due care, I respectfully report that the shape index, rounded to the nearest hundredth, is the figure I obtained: 1.60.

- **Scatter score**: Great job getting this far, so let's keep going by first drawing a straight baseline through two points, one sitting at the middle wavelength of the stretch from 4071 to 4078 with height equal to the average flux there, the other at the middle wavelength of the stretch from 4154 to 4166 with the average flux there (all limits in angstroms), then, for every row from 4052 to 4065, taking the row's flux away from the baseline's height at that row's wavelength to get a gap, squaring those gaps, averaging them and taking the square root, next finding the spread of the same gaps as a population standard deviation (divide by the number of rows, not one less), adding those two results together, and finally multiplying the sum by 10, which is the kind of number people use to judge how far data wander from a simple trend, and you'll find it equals 1.23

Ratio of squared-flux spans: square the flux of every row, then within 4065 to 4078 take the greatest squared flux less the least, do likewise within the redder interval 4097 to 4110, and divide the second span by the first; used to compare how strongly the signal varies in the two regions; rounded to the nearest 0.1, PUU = 1.7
